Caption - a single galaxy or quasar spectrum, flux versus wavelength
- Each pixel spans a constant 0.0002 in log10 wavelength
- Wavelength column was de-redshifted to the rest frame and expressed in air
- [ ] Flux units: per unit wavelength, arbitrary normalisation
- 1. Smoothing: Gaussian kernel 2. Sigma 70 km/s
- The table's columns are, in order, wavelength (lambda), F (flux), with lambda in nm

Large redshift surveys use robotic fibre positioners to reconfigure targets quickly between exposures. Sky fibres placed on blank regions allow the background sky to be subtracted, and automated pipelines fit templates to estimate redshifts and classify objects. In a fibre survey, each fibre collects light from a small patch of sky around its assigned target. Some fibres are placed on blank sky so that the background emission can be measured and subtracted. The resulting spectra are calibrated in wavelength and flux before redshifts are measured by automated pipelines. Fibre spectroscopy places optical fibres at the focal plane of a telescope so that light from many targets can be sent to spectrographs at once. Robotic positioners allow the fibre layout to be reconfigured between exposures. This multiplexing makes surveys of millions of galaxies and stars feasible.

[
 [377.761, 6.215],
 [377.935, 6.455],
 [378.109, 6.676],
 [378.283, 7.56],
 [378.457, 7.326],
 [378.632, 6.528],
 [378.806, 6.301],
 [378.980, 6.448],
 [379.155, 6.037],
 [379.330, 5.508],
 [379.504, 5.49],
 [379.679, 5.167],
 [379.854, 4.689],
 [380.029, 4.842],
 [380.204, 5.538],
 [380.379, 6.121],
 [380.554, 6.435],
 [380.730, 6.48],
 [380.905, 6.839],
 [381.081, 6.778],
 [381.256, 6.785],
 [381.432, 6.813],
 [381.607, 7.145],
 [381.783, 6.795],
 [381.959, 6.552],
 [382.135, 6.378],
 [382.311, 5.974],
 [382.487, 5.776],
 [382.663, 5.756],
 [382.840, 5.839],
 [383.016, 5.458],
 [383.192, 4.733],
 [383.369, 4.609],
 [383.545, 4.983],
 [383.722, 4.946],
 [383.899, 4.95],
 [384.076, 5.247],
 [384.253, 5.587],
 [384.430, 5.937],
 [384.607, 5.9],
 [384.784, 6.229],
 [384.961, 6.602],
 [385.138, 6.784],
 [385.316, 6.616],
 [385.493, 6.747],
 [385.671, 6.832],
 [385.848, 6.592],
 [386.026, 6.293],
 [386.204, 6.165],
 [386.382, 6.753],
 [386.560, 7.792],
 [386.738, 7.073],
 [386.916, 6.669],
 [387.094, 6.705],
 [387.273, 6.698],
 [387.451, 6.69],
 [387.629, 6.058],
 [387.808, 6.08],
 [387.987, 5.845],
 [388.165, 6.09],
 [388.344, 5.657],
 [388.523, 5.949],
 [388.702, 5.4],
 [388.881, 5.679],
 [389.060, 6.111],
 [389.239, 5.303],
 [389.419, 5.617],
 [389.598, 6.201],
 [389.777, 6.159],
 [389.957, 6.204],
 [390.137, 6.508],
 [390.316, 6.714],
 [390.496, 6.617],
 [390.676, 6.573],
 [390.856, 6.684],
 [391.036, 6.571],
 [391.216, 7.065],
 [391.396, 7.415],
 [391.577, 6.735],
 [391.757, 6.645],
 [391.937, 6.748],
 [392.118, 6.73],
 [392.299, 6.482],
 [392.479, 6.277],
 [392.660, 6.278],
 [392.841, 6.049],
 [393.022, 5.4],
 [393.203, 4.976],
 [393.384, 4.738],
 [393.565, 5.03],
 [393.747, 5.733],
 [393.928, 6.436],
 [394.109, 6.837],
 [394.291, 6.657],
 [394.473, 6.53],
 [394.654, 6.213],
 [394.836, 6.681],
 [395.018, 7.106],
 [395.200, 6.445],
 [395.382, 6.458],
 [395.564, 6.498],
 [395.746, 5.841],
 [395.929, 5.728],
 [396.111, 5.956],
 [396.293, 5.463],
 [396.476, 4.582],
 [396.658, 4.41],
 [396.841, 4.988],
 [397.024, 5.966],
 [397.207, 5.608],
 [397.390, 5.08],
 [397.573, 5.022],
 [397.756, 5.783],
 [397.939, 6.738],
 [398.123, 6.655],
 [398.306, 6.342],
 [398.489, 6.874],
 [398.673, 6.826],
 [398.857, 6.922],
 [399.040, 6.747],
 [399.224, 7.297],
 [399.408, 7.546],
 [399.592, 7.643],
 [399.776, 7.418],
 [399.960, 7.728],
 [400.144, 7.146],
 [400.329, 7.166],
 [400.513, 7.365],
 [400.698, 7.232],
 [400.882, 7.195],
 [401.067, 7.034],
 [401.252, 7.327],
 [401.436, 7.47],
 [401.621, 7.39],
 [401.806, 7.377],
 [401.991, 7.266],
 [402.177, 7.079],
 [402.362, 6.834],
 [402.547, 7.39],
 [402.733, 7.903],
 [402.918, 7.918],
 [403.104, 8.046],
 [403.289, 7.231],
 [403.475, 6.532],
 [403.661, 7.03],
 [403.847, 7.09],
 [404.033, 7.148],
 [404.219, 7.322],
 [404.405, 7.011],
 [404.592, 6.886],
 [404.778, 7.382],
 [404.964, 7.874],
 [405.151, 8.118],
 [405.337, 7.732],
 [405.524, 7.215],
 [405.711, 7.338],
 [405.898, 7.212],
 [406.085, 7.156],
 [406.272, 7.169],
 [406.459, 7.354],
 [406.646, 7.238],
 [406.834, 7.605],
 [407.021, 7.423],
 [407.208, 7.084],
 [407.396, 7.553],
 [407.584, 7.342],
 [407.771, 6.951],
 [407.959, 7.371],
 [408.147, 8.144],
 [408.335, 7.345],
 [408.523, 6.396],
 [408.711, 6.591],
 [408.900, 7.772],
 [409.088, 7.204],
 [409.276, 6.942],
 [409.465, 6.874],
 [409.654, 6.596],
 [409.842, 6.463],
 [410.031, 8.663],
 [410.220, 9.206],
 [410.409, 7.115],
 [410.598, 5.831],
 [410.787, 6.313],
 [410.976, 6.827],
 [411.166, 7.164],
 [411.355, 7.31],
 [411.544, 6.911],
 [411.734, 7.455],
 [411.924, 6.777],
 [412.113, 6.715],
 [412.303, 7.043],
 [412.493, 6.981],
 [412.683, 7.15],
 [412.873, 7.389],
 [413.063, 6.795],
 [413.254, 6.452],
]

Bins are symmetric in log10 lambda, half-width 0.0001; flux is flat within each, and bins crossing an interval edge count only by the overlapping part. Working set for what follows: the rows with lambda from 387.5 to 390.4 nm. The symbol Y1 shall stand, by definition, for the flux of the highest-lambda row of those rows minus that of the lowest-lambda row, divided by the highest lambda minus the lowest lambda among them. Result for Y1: 0.2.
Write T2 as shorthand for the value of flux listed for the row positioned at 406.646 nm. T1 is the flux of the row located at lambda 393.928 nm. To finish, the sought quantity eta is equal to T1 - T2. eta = -0.8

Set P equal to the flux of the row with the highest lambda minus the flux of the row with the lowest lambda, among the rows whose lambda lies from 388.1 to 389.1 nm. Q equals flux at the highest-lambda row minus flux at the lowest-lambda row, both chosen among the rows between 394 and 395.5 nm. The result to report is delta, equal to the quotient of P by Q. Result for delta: -0.1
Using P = 0.0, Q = -0.4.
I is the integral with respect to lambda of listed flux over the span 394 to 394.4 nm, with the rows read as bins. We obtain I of 2.7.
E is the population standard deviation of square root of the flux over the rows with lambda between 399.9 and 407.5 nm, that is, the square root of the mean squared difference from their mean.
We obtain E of 0.06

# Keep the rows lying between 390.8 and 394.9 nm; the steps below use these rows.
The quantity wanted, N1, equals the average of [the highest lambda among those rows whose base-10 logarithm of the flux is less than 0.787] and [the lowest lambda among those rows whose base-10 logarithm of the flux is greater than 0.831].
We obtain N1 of 392.48 nm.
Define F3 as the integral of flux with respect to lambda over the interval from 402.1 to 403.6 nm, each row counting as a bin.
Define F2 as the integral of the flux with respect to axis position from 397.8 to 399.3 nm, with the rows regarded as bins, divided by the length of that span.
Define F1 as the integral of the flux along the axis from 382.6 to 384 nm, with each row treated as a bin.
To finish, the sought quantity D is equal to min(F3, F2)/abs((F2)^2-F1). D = 0.176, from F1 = 7.2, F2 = 6.8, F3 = 11.0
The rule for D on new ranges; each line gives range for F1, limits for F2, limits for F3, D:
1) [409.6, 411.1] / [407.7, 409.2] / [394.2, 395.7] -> 0.174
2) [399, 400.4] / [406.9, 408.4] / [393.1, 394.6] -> 0.166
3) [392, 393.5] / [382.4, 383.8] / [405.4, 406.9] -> 0.278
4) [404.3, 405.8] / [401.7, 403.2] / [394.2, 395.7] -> 0.167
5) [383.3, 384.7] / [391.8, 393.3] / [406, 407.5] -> 0.203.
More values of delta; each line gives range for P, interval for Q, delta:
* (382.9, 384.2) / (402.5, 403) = -0.4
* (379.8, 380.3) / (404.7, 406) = -5.0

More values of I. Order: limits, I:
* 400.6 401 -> 2.9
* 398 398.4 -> 2.6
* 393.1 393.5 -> 2.0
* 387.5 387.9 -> 2.4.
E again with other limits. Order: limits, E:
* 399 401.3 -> 0.05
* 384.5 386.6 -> 0.09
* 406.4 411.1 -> 0.13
